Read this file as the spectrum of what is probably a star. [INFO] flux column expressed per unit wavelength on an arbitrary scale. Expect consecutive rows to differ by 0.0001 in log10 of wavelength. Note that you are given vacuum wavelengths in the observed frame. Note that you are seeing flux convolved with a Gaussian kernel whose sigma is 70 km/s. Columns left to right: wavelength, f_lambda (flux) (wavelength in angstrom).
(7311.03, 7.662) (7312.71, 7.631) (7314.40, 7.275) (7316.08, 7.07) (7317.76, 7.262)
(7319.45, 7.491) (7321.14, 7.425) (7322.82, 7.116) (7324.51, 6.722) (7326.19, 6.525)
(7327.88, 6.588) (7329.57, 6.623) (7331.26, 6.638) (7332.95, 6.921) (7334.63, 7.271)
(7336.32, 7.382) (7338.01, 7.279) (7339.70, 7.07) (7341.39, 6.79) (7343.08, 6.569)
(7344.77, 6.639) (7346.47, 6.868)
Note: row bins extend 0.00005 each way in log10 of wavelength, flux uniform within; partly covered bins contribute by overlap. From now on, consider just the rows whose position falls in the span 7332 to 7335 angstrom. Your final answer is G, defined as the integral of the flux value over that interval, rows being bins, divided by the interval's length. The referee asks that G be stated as 7.07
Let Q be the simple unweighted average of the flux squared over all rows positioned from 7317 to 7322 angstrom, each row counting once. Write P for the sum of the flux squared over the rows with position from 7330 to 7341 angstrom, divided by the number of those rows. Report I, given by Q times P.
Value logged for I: 2754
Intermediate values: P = 50.4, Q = 54.7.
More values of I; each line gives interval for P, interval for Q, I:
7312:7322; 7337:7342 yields 2693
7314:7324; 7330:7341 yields 2666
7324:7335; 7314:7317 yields 2351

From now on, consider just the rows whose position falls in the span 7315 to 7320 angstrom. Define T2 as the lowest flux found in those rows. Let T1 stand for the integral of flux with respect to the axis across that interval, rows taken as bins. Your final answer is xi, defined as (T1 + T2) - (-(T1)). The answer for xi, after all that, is 79.8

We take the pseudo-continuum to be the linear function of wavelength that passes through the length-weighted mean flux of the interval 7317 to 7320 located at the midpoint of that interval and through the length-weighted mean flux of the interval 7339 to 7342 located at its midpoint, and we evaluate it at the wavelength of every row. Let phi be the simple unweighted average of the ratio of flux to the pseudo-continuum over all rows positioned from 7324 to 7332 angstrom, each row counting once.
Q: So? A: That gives 0.92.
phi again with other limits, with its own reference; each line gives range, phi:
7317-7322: 1.01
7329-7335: 0.97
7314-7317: 0.97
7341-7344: 0.97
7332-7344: 1.01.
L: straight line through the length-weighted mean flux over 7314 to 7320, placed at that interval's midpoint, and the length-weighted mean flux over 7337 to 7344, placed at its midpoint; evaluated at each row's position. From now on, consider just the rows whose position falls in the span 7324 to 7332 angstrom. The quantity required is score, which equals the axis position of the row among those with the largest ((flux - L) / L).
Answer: 7331.26 angstrom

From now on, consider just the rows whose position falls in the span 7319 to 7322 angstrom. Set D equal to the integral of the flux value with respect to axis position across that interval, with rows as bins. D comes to 22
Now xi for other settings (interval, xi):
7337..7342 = 77.5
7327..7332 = 72.6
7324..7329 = 72.6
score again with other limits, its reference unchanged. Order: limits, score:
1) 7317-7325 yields 7319.45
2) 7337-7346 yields 7338.01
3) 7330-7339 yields 7336.32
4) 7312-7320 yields 7312.71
